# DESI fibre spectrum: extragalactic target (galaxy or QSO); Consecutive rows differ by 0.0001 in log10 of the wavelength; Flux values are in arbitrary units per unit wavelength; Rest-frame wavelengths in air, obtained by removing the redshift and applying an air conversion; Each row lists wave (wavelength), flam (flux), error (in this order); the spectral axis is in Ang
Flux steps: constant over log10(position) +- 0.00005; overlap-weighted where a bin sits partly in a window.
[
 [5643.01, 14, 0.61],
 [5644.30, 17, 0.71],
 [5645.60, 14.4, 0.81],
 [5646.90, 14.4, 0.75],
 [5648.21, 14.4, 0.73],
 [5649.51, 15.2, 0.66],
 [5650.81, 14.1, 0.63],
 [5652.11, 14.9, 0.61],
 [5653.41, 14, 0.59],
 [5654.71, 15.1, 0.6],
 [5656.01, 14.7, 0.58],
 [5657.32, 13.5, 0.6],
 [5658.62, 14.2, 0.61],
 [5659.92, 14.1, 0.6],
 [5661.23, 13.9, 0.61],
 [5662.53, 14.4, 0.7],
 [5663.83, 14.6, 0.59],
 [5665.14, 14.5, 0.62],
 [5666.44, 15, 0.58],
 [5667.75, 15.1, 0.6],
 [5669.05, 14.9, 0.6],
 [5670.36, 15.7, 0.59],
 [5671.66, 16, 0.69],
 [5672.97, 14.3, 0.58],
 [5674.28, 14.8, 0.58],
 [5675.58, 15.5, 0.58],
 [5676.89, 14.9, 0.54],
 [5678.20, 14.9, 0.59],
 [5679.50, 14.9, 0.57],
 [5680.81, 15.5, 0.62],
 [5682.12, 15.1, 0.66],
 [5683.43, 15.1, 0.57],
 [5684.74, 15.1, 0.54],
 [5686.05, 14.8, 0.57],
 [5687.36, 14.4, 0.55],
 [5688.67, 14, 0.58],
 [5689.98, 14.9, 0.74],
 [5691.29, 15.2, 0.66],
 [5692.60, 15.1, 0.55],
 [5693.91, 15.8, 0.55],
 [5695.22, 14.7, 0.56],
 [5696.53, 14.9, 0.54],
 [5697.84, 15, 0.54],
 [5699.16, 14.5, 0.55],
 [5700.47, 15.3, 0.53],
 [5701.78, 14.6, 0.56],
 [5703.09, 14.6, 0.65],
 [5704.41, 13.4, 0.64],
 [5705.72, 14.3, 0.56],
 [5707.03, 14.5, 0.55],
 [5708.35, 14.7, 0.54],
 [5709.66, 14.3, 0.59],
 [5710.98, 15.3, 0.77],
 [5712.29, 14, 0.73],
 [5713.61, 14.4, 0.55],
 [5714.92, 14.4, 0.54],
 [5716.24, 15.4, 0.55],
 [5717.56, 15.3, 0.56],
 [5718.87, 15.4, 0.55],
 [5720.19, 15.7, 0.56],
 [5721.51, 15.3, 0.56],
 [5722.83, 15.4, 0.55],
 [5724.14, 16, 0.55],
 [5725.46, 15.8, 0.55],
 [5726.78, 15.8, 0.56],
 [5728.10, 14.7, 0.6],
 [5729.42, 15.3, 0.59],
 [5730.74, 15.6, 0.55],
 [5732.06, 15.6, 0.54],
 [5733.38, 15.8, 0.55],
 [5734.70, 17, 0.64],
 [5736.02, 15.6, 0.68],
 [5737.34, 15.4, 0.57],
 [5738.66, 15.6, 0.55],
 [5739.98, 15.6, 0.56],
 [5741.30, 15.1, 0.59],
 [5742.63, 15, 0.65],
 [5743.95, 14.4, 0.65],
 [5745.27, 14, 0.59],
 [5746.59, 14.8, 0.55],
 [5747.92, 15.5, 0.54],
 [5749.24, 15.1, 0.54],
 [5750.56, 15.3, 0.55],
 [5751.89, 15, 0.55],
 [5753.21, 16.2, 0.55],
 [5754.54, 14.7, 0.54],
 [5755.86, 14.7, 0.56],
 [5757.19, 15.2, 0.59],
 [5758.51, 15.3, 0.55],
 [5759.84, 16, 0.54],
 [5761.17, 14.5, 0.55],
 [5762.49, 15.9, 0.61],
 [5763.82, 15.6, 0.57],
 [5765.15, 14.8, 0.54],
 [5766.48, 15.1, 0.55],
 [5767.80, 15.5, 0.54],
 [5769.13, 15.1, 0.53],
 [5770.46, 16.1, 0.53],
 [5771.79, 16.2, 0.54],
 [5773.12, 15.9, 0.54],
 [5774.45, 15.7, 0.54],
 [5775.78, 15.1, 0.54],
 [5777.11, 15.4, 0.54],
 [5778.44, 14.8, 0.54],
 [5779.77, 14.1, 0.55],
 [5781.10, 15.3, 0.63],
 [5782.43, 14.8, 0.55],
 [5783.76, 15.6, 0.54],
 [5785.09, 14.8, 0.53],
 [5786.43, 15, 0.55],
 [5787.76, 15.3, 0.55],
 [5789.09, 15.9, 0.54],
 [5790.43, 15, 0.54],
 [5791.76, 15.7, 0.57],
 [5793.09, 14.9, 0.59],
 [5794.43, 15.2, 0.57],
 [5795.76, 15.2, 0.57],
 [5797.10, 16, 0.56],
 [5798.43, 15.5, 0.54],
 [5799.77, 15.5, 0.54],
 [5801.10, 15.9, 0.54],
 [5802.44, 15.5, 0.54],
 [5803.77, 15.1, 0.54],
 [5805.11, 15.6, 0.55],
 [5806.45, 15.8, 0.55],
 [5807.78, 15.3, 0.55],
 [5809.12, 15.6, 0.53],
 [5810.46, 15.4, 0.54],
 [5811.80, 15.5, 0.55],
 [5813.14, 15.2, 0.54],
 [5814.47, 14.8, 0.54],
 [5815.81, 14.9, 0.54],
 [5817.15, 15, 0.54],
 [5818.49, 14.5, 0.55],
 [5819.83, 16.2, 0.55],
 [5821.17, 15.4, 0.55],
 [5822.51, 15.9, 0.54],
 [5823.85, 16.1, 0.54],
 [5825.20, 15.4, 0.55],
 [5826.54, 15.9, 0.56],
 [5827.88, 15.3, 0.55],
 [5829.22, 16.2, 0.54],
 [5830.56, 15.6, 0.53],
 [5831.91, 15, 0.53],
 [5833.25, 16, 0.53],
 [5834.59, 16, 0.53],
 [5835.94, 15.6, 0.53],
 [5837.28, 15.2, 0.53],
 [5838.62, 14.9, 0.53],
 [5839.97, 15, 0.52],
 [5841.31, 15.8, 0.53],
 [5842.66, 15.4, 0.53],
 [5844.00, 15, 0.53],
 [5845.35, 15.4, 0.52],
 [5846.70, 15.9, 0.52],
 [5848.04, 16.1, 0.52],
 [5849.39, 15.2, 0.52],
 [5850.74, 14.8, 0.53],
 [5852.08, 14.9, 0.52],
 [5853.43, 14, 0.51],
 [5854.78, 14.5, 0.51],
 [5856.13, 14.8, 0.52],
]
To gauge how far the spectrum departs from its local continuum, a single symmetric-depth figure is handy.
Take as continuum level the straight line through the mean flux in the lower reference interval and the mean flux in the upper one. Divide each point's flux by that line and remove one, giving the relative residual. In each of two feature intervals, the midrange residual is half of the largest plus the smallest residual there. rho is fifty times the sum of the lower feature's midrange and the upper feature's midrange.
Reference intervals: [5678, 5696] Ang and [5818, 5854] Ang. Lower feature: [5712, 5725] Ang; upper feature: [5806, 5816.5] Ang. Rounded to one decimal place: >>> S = -0.4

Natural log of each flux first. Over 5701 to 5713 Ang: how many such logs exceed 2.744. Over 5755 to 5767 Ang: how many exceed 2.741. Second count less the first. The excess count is 3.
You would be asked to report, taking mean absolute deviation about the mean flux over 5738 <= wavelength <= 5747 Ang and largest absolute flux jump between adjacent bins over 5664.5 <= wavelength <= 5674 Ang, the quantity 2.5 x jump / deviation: 9.4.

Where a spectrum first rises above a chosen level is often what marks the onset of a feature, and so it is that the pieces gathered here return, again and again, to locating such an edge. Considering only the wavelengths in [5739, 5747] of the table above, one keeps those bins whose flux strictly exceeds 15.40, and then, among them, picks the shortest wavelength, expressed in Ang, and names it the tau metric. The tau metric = 5739.98 Ang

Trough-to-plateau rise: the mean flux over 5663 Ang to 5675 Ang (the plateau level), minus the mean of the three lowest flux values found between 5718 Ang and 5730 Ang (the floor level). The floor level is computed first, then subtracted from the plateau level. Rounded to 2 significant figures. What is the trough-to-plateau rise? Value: -0.11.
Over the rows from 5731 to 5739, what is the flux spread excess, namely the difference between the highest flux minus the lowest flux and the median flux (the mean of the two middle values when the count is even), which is -14.0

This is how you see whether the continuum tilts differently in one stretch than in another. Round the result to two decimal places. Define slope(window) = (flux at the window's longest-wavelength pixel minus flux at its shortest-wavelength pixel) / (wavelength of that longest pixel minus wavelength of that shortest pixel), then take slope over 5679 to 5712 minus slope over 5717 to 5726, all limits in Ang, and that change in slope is -0.05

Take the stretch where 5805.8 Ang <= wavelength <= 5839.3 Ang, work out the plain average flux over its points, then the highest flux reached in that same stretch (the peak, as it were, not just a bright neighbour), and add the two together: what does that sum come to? 31.67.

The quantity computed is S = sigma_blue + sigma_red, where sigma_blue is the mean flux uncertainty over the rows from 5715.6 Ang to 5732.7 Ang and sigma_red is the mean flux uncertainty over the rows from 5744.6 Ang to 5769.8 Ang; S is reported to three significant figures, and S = 1.11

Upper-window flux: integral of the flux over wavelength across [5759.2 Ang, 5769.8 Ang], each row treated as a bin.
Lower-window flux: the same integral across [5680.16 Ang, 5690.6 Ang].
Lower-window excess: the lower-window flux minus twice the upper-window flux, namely -169.5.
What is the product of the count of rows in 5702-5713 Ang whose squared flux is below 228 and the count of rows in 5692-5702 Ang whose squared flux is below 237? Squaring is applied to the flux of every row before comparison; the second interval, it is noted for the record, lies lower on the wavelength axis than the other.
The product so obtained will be 49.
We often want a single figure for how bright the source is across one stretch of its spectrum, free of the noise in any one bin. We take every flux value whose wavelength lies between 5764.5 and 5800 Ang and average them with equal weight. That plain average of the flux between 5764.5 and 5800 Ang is 15.3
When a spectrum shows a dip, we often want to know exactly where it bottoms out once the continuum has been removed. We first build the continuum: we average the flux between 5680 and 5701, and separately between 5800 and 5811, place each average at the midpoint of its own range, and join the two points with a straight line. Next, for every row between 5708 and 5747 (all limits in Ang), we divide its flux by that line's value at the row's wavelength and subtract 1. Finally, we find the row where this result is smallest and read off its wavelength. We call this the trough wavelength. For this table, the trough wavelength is 5745.27 Ang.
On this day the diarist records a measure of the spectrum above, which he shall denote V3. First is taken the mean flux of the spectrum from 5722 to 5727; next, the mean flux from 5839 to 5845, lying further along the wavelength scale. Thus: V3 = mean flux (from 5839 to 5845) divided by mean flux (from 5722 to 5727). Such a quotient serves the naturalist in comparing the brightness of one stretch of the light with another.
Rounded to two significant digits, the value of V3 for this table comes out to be 0.97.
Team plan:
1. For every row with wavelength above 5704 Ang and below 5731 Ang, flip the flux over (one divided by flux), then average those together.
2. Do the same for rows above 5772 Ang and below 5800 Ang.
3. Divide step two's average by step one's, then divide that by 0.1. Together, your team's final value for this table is 9.81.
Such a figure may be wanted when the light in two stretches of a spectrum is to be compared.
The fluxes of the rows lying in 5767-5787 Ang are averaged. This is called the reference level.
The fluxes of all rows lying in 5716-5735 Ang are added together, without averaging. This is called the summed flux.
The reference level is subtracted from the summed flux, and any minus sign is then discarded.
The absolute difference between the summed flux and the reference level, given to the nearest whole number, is 219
